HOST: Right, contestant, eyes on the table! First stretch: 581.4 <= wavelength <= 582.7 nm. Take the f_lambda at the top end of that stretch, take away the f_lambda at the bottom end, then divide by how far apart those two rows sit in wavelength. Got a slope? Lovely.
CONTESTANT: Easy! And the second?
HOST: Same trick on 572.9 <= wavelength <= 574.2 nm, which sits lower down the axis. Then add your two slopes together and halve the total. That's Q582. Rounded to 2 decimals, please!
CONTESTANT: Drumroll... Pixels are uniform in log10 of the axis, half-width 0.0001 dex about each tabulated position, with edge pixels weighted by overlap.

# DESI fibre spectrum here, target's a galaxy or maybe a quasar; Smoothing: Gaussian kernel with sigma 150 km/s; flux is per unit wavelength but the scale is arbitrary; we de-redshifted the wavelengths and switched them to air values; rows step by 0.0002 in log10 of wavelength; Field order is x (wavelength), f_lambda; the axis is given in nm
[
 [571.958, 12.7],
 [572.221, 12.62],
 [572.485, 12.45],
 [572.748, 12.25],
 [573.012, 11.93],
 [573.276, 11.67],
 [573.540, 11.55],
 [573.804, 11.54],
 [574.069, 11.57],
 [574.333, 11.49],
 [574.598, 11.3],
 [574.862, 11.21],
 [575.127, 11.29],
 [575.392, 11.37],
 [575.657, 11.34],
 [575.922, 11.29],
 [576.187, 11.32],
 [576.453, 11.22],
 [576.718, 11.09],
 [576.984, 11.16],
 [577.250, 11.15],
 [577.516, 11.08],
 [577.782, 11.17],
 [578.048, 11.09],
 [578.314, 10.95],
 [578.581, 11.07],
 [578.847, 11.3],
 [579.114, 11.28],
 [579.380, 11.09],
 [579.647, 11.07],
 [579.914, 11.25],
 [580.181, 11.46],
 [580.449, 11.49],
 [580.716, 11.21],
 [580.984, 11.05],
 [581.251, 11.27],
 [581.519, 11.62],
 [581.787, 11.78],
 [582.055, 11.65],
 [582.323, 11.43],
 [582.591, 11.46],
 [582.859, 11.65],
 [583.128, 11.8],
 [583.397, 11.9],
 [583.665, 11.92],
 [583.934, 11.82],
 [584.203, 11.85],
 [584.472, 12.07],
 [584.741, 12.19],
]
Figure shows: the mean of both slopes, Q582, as -0.24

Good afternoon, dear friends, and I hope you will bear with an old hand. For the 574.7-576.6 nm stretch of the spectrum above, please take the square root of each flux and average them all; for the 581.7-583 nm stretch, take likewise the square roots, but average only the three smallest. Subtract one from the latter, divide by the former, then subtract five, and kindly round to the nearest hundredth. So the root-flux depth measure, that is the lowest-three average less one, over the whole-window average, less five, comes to -4.29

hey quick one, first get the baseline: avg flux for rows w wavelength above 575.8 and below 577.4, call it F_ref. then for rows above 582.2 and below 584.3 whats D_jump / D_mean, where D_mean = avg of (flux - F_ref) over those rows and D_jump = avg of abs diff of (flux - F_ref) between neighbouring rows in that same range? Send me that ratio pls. 0.2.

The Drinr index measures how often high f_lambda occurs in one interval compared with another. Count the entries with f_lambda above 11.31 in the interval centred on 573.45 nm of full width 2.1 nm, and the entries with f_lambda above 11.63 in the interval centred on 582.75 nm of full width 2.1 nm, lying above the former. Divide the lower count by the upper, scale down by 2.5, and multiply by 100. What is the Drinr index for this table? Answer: 53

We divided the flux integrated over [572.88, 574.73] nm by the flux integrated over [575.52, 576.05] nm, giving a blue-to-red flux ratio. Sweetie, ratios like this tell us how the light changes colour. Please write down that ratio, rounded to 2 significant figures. 3.6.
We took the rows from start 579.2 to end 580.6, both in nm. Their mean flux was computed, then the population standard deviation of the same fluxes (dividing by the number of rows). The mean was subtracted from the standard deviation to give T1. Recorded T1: -11.1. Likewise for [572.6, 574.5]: -11.5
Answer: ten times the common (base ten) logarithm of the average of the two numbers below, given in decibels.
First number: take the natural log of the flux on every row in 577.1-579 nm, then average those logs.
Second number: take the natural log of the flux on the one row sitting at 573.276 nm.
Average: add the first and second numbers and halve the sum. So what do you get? 3.86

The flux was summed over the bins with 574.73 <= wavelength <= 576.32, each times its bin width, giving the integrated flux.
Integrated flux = 18.0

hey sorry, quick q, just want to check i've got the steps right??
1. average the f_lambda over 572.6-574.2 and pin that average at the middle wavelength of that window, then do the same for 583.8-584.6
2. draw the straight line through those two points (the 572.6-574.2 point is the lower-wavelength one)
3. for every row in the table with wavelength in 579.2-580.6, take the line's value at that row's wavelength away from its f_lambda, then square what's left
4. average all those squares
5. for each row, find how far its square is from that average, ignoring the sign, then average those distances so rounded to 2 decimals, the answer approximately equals 0.18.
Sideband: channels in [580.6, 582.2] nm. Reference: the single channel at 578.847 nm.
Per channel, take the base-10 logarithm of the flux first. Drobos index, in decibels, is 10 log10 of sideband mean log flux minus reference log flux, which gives -23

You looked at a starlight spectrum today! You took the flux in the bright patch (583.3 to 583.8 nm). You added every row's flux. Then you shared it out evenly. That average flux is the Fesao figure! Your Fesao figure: 11.9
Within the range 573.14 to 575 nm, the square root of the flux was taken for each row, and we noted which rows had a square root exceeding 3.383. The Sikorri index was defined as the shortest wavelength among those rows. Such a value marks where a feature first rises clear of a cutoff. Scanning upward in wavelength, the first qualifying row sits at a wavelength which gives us 573.276 nm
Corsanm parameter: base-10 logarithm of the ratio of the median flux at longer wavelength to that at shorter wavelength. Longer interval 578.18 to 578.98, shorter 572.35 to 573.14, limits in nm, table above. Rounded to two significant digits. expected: -0.044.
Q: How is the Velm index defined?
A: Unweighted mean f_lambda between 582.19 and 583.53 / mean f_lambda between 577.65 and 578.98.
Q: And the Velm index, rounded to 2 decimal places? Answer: 1.05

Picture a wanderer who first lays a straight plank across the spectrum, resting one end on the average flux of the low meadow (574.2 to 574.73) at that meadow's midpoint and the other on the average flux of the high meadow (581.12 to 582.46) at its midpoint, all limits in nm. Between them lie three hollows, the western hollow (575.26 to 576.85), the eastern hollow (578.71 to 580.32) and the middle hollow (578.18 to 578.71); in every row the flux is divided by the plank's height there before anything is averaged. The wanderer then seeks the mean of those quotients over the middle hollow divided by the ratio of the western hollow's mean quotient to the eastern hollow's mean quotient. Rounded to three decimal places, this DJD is 0.950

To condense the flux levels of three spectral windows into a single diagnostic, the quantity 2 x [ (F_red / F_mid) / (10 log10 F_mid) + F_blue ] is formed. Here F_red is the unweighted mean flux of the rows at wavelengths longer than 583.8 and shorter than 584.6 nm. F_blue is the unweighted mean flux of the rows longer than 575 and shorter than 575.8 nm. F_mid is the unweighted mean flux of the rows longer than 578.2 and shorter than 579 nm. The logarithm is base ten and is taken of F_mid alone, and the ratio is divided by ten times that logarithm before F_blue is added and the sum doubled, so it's 22.9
